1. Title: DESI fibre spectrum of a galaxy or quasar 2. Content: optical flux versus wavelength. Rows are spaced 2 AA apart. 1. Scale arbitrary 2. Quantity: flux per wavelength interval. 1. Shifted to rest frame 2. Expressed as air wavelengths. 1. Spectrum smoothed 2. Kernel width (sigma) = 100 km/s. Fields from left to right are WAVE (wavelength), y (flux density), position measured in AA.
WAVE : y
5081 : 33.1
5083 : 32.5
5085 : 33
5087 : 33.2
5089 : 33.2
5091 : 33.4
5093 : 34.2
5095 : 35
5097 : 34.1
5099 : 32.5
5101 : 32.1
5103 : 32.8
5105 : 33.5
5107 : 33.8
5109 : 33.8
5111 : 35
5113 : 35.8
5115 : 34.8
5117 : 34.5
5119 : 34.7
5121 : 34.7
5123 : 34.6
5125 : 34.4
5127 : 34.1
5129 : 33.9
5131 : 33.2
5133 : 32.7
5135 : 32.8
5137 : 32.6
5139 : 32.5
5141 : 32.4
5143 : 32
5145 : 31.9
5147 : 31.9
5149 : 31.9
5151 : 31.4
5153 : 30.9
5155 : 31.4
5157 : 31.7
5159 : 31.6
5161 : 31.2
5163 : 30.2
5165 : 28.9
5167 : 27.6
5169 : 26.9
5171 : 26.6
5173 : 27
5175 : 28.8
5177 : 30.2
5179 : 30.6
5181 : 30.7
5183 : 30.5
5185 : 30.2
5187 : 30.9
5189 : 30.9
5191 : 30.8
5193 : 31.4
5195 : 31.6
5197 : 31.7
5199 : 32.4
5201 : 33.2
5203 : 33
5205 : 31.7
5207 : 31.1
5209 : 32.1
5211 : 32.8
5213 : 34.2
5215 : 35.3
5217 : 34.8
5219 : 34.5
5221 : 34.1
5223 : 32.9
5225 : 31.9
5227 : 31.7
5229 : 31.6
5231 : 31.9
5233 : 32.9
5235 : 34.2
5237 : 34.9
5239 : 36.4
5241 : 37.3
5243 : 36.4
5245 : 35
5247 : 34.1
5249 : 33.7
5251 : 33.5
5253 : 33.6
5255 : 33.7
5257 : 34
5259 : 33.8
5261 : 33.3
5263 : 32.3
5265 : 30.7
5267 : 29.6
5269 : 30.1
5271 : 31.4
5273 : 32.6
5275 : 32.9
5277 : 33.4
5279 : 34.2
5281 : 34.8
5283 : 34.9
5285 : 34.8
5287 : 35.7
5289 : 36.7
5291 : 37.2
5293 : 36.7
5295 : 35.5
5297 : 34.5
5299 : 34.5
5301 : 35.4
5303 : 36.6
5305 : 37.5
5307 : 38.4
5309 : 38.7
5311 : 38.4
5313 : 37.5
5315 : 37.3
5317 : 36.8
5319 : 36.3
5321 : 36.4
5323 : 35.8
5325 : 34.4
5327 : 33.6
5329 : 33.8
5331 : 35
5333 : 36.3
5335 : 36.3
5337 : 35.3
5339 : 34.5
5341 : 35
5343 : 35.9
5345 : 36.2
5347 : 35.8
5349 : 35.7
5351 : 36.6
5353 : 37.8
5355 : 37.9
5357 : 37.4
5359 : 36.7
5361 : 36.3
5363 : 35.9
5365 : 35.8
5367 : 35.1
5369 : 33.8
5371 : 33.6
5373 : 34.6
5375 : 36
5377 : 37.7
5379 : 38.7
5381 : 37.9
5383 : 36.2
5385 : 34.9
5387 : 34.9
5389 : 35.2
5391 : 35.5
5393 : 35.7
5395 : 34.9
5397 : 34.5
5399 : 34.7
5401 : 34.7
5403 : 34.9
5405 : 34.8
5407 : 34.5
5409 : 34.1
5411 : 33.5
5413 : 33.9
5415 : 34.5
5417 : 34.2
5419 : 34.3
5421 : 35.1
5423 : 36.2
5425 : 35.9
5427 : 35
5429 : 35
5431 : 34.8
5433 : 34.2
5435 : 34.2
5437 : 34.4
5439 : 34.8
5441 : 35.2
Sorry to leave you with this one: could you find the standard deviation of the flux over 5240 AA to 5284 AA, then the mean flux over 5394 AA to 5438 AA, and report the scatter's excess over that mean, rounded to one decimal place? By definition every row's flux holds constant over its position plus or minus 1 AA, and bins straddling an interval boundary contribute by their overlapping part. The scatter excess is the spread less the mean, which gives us -32.8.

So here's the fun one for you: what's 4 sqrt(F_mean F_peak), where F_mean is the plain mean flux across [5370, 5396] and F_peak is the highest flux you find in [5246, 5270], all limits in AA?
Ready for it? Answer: 140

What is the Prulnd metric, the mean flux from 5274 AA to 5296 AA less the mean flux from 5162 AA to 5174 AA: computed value 7.3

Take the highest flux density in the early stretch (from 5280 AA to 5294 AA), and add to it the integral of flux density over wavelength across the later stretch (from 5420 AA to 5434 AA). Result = 530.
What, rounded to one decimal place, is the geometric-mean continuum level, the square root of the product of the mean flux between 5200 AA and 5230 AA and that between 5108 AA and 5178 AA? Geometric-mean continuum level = 32.5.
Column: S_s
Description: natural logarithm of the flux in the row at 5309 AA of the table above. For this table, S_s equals 3.66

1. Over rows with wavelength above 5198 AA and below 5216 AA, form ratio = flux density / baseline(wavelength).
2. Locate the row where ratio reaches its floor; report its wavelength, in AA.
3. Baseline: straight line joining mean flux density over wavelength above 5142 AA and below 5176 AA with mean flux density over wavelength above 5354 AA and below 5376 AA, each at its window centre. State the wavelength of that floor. 5207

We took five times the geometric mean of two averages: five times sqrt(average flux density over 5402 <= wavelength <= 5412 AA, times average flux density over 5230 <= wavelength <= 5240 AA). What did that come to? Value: 171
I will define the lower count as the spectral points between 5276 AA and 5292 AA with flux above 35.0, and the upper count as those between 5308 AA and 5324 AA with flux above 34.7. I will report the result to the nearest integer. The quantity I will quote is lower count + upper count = 11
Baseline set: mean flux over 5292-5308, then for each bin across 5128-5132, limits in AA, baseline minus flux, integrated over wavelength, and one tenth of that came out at 1.0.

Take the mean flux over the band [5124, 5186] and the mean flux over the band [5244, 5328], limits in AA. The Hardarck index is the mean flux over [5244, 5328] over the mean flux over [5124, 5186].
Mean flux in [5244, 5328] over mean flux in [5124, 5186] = 1.12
